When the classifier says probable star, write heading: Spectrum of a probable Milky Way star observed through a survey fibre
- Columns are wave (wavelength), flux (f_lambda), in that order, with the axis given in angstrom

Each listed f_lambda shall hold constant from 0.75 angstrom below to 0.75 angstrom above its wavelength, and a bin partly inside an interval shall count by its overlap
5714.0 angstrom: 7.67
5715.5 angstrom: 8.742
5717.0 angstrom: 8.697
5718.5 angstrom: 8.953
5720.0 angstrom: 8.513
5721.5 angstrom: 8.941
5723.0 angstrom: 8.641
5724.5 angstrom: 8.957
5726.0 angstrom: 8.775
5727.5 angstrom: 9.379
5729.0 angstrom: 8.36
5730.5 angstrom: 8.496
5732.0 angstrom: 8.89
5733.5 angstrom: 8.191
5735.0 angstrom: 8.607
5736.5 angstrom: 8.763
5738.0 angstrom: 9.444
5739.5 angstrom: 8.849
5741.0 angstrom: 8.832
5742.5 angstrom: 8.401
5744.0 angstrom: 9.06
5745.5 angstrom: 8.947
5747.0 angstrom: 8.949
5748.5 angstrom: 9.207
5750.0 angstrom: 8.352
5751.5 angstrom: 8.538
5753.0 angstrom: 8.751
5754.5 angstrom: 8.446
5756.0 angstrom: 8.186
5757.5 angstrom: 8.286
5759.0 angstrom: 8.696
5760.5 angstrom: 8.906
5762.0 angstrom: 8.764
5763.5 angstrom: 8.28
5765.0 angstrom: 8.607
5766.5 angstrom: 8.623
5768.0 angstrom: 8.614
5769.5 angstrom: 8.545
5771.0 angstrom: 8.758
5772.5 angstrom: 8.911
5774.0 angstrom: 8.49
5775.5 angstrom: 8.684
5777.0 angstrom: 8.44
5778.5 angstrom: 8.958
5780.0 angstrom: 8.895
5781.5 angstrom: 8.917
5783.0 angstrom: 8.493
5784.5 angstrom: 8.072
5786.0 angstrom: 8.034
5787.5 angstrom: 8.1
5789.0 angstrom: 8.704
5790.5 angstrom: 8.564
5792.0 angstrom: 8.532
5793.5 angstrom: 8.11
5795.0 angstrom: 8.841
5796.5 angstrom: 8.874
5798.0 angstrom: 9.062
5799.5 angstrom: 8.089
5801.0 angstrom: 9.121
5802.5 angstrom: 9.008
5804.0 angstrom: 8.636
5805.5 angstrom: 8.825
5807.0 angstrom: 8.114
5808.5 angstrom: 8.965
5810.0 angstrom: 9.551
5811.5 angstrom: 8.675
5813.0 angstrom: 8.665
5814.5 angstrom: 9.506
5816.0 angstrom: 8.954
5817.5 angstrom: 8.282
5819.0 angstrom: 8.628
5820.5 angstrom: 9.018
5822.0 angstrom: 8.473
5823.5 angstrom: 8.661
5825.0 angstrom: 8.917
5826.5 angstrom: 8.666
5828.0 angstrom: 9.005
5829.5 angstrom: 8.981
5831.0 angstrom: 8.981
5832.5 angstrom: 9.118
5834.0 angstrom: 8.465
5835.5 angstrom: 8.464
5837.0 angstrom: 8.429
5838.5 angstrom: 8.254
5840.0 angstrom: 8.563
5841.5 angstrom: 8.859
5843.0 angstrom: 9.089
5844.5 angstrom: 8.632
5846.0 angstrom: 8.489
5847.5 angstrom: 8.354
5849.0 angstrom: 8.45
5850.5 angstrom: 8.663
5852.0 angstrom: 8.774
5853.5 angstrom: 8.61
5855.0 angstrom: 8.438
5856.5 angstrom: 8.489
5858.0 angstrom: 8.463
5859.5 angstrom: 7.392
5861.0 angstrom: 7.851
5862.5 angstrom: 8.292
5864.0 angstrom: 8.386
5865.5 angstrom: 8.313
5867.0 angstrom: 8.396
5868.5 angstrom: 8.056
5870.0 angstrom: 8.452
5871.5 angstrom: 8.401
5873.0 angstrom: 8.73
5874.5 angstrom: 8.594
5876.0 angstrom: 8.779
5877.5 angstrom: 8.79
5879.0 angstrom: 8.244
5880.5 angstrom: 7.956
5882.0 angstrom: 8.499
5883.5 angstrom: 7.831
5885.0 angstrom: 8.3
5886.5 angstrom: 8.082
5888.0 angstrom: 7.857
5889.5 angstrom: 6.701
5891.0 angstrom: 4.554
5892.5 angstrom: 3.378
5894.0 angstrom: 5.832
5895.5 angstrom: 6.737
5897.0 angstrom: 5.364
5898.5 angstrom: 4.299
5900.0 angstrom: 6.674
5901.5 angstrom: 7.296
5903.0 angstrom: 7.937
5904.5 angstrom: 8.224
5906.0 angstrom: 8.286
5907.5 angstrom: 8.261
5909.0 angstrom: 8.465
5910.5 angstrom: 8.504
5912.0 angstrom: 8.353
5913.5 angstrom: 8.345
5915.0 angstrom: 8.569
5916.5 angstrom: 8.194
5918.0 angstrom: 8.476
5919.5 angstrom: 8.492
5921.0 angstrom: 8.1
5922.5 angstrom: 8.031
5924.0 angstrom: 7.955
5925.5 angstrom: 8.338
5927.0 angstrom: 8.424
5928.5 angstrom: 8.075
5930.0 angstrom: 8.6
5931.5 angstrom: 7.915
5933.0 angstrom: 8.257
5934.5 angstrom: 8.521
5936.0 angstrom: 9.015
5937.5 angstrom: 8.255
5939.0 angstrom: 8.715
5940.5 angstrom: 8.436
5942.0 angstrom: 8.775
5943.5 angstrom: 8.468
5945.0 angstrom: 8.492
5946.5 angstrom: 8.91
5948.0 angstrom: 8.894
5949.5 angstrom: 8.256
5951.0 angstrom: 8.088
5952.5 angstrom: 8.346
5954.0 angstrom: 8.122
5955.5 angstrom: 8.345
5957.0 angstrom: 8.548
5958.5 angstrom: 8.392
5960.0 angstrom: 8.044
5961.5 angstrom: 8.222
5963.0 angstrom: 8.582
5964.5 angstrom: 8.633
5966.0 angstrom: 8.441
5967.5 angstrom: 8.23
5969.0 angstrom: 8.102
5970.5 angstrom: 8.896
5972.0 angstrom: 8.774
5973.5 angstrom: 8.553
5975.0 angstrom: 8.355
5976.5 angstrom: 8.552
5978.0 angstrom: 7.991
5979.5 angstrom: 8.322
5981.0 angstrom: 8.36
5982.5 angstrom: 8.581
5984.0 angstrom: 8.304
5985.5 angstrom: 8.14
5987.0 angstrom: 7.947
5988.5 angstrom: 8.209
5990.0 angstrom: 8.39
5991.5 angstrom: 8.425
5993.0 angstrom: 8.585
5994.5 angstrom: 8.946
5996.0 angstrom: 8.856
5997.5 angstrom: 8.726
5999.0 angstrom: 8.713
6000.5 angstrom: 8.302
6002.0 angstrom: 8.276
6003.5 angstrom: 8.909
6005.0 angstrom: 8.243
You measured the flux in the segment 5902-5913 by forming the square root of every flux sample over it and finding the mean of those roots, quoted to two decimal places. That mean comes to 2.88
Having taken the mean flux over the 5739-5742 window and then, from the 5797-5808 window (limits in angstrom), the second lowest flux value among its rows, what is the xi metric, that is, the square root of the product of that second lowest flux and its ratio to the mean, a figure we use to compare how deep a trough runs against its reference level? 2.73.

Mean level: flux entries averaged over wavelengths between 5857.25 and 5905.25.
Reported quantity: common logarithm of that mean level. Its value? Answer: 0.876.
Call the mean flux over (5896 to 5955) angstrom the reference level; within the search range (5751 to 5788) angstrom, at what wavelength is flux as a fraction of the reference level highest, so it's 5778.5 angstrom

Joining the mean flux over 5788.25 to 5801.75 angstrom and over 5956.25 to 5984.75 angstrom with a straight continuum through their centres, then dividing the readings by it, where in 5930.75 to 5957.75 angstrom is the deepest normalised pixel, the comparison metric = 5931.5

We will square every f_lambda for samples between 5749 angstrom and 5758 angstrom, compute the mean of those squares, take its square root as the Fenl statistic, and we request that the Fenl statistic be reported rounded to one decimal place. 8.4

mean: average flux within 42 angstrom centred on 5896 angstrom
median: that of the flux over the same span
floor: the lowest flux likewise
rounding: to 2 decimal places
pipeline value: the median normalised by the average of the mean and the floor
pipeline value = 1.50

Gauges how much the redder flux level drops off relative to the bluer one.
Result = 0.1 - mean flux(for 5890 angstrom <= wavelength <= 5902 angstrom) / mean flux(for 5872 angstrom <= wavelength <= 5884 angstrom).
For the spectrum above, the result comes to -0.55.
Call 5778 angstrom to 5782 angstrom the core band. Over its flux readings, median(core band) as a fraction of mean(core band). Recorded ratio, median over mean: 0.999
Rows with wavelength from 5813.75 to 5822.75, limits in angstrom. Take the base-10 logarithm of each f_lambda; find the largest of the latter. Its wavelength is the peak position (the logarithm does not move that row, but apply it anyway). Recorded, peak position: 5814.5 angstrom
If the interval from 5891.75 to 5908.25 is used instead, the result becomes 5906.0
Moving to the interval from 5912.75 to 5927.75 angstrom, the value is 5915.0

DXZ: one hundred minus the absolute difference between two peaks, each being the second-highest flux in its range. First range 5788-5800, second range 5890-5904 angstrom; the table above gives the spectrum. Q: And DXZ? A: 98.4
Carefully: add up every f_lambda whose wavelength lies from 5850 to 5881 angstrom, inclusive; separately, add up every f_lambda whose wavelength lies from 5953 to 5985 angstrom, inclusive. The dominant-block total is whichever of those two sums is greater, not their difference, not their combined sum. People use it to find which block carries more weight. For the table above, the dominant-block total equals 176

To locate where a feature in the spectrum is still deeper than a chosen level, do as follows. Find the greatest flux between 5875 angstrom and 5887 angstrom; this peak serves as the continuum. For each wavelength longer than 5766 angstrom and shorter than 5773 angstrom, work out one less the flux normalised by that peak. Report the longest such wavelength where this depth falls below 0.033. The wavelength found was 5772.5 angstrom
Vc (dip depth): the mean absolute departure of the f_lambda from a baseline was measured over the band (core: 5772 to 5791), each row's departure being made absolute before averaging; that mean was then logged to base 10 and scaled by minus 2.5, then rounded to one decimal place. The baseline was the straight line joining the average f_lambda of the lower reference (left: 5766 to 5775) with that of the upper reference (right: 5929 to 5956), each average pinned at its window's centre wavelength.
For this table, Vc 1.4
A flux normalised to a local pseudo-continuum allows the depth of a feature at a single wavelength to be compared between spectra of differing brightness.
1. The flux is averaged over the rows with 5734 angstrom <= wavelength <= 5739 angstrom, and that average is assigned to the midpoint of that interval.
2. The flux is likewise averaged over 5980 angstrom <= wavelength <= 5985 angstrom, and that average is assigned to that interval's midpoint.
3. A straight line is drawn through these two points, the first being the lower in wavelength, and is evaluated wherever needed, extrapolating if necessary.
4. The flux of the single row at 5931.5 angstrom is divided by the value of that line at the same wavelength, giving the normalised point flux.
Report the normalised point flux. 0.93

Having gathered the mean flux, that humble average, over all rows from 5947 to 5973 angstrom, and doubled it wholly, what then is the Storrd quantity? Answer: 16.8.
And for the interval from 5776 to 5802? 17.2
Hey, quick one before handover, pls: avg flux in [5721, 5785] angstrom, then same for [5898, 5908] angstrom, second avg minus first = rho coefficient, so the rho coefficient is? -1.4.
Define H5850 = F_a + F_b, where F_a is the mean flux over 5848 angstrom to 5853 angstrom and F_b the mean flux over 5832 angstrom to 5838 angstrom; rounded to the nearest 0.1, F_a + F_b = 17.2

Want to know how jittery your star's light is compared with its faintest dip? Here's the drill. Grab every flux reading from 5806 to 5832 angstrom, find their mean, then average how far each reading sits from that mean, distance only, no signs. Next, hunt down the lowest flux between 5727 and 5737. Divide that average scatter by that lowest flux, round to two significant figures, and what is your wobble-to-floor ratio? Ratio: 0.035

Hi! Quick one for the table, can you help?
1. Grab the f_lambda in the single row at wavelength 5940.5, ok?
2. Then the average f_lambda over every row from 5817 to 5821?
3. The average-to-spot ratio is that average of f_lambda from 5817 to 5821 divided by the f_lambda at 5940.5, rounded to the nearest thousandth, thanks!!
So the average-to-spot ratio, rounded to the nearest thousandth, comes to 1.024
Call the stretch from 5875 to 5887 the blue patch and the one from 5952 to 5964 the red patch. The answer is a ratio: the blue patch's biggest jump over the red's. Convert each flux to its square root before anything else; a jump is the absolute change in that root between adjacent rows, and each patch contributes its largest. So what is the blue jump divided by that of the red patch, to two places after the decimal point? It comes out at 1.88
